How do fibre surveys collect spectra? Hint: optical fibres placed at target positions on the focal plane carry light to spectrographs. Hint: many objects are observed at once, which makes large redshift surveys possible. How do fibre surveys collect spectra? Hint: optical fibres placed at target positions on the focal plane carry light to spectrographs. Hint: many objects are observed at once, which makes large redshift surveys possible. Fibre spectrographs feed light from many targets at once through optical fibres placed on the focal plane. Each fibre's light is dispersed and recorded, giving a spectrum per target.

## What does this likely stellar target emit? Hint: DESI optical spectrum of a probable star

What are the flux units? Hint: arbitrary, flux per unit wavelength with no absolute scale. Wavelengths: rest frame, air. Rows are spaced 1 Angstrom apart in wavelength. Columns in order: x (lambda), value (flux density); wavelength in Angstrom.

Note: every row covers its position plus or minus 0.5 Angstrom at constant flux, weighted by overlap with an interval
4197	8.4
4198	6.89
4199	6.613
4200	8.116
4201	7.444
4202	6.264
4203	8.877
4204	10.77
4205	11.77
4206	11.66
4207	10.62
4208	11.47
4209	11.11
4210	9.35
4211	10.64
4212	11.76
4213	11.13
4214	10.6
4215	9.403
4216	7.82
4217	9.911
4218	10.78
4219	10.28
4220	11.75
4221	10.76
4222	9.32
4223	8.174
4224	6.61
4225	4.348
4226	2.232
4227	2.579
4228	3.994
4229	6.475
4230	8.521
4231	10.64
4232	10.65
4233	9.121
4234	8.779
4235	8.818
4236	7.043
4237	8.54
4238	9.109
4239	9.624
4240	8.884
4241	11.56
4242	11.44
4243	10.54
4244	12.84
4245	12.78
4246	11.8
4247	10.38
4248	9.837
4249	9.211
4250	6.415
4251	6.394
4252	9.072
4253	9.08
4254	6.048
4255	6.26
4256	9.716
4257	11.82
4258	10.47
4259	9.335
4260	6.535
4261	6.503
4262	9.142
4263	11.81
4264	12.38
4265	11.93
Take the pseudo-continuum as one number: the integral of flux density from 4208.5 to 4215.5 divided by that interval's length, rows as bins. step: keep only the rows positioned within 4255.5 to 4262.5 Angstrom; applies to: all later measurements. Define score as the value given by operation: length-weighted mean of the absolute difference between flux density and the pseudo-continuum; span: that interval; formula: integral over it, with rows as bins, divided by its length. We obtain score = 1.9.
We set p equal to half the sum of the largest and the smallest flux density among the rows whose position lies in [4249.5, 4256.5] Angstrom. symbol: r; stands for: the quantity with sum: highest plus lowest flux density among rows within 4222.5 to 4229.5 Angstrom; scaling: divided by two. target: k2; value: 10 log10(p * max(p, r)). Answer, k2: 17.9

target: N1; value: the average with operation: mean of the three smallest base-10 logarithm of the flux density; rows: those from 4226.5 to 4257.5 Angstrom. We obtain 0.6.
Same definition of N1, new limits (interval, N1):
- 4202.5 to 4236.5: 0.5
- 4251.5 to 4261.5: 0.8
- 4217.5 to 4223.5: 1.0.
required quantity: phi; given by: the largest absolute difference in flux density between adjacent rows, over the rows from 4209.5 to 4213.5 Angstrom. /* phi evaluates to 1.3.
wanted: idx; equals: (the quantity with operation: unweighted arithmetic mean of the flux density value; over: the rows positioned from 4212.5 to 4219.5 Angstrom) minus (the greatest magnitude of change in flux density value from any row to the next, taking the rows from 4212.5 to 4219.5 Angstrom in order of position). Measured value 7.9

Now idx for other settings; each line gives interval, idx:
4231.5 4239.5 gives 7.2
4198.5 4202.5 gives 5.6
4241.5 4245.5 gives 9.6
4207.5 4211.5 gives 8.9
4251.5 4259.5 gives 5.5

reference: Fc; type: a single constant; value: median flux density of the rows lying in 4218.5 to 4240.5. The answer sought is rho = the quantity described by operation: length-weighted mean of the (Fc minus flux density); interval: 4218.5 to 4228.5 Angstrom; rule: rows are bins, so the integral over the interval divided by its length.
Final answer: 1.8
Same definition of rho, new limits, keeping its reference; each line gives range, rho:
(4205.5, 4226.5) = -0.7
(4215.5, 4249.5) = -0.2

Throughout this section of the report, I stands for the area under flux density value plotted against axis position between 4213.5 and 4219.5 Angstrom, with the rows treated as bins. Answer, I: 59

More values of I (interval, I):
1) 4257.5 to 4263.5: 54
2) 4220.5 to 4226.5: 41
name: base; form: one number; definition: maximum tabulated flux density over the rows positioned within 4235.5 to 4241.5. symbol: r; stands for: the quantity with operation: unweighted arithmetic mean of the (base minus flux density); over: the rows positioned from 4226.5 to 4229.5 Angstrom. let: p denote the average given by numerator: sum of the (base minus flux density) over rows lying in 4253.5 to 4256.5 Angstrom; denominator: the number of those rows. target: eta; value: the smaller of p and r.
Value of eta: 4.2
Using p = 4.22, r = 7.2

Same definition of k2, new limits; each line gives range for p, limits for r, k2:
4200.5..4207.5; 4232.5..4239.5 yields 19.1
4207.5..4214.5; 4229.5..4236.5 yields 20.5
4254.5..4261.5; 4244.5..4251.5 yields 19.4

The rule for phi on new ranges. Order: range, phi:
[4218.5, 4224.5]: 1.6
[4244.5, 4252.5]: 2.8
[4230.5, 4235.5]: 1.5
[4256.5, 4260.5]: 2.8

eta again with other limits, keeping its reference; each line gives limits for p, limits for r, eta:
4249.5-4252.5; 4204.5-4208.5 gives 0.2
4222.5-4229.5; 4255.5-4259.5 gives 1.2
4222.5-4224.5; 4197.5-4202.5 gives 4.2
